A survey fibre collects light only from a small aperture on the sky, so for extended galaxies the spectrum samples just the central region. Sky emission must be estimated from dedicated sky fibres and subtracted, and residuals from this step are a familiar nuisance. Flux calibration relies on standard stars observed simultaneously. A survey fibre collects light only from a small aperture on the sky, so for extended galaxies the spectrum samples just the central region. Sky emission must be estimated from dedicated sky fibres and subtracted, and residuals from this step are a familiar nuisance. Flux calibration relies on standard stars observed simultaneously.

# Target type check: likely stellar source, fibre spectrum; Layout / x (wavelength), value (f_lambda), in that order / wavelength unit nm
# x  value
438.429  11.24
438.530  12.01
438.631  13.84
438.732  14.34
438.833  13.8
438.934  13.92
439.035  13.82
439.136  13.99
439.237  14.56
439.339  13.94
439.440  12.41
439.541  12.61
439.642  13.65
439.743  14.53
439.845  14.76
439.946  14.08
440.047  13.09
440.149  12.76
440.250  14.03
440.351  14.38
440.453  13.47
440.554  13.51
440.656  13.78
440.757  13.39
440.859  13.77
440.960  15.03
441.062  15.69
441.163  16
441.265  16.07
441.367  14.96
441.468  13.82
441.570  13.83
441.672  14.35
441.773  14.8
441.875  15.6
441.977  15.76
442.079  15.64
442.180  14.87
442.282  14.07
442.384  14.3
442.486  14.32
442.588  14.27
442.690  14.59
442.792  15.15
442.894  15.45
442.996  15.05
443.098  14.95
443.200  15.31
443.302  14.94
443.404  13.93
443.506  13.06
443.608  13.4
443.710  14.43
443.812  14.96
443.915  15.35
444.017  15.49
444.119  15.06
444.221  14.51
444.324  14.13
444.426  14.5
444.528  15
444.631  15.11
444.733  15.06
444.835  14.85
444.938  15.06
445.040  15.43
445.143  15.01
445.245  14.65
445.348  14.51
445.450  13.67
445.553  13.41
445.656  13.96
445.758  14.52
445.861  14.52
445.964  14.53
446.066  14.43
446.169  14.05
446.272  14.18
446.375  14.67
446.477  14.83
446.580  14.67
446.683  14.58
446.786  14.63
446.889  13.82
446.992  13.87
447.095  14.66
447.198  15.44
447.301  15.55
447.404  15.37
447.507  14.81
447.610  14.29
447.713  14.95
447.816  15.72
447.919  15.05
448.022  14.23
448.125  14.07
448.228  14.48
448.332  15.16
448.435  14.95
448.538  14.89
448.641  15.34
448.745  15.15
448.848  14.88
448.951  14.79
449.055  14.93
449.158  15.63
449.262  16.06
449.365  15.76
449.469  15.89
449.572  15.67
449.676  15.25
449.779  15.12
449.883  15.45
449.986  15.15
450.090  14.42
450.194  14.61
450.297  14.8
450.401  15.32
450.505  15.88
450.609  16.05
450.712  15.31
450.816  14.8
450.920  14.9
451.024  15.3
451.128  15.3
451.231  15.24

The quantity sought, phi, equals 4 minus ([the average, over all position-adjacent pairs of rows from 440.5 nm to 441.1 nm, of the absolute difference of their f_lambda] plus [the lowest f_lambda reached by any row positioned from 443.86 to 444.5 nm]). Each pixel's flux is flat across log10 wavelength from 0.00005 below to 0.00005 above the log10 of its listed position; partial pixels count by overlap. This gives -10.7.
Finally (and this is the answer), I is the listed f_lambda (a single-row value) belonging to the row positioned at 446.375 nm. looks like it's 14.67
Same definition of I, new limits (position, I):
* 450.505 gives 15.88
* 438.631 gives 13.84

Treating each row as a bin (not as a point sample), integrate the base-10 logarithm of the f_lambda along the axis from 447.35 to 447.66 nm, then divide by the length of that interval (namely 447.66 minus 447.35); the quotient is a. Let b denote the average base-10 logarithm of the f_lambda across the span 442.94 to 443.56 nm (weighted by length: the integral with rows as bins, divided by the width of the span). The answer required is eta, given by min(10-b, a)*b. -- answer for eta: 1.36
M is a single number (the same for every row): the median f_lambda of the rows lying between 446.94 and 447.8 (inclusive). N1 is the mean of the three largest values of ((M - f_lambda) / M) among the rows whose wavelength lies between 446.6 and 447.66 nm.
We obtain 0.06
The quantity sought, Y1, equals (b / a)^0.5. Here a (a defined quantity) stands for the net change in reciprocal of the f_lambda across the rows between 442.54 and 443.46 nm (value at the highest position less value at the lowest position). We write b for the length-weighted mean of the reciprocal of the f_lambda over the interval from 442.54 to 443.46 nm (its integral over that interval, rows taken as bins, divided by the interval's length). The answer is 6.3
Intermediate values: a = 0.0017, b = 0.0675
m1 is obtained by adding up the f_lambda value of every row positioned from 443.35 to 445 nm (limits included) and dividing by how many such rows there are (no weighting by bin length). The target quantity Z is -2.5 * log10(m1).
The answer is -2.91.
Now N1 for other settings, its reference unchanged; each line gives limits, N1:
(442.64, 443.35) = 0.00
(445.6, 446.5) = 0.05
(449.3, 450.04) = -0.02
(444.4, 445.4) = 0.02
